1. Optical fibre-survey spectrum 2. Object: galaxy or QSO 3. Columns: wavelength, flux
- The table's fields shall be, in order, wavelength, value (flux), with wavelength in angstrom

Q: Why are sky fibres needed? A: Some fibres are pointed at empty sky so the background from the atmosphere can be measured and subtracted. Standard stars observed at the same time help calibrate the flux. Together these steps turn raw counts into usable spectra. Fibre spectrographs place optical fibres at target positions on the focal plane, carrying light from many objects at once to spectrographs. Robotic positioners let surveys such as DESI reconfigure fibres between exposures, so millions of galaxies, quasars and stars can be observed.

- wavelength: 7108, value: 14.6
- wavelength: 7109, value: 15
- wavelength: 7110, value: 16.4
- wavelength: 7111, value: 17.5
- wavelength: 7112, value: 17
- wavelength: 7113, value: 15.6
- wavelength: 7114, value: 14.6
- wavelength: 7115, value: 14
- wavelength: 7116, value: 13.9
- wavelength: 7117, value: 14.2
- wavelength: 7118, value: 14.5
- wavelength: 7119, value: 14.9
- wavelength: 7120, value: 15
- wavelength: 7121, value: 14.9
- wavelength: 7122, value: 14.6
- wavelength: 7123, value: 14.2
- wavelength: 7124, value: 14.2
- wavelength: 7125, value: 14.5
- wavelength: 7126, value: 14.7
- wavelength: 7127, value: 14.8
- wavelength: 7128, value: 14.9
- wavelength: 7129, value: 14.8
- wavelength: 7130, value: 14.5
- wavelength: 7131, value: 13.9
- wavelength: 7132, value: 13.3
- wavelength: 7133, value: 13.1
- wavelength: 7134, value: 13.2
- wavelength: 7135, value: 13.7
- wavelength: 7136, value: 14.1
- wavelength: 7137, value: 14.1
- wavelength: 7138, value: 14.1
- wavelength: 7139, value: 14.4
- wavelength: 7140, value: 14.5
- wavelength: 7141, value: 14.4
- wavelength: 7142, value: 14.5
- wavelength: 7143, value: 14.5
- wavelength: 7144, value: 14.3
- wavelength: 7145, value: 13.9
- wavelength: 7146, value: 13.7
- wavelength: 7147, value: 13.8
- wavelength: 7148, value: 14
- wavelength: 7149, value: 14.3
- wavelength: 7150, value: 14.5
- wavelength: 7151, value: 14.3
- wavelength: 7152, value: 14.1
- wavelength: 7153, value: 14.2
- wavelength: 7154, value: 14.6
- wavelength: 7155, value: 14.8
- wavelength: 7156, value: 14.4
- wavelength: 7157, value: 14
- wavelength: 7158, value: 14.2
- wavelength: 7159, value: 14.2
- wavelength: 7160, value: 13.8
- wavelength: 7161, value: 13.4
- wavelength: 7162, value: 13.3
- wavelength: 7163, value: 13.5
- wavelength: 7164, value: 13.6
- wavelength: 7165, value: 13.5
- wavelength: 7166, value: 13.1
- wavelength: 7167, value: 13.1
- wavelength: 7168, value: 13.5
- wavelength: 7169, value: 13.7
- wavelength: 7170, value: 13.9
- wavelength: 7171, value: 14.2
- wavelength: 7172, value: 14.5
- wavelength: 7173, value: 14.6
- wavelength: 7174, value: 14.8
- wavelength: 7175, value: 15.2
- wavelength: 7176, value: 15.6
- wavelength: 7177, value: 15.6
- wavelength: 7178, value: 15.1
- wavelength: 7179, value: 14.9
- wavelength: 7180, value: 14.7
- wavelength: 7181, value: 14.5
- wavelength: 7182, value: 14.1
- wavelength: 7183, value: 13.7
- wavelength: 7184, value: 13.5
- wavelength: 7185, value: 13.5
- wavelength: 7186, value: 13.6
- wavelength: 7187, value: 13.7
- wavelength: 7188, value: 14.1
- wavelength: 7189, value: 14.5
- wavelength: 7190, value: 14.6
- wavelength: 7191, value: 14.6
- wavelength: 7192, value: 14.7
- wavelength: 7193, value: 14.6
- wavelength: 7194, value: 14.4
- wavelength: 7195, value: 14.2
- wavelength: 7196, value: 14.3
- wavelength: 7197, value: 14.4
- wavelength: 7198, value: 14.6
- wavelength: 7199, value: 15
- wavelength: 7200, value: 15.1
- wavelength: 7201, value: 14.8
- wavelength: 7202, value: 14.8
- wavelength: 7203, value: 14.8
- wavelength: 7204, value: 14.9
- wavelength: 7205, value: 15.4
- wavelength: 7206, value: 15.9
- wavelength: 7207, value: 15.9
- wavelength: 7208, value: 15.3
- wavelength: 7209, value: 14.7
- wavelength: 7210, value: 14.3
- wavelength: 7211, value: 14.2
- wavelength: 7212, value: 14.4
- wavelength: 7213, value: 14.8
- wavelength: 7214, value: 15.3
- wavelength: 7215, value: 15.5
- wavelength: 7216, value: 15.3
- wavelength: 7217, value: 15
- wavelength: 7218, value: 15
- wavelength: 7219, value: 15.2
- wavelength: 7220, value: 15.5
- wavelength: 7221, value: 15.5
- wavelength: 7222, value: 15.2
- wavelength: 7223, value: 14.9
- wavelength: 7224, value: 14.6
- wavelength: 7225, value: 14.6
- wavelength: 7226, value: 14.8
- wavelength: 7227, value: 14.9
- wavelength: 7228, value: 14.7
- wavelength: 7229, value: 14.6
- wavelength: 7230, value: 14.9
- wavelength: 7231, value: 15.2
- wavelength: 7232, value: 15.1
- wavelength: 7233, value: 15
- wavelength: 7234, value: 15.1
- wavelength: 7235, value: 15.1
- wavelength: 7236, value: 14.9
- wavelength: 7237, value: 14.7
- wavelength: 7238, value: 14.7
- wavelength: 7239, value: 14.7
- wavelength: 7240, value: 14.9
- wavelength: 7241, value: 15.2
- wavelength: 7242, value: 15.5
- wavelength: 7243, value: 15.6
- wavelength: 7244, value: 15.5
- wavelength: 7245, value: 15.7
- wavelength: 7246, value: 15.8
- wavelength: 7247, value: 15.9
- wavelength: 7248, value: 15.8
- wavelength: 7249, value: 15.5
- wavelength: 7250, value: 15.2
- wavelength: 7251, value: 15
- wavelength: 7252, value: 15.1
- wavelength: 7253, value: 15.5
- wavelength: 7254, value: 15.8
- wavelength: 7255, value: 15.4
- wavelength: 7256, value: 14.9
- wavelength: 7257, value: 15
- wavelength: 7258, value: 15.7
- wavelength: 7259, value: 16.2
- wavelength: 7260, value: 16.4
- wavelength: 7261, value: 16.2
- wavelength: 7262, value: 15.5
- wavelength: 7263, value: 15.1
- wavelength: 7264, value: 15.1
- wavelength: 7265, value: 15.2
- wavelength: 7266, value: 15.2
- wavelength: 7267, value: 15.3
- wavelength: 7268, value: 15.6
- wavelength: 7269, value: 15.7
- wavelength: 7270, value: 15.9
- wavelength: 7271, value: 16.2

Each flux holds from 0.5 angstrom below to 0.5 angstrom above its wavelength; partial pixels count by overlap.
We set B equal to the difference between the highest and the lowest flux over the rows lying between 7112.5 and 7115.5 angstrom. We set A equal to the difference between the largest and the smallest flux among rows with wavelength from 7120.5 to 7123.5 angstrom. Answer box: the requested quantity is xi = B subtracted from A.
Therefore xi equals -0.9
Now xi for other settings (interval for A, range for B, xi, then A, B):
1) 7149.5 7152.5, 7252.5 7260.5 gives -1.1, 0.40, 1.50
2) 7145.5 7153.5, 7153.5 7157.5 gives 0.0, 0.80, 0.80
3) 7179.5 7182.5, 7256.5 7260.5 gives -0.8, 0.60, 1.40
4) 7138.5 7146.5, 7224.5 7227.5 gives 0.5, 0.80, 0.30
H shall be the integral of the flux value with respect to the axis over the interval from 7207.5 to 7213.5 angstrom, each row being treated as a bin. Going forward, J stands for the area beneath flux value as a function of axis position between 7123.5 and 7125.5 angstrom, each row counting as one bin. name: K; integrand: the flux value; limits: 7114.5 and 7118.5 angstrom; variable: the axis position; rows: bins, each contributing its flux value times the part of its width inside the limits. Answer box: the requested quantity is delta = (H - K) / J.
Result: 1.1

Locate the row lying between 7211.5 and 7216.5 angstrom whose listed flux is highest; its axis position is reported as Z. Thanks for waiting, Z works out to 7215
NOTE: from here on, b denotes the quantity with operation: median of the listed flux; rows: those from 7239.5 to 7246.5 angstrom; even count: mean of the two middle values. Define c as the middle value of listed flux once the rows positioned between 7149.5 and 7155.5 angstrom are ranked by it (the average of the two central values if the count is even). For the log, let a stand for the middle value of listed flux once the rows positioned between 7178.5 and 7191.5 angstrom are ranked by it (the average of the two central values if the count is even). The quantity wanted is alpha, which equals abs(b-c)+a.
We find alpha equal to 15.20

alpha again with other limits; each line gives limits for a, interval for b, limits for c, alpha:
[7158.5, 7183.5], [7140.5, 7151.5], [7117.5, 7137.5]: 14.30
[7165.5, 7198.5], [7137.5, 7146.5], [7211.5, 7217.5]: 15.15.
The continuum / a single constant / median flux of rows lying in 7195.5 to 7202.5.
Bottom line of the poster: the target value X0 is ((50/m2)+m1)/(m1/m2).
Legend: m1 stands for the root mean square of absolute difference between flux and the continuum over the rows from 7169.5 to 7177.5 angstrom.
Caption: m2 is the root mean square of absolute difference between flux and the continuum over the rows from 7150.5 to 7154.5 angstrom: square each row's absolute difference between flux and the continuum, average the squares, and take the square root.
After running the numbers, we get 86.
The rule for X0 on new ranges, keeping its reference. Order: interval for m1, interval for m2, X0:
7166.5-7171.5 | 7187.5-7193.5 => 43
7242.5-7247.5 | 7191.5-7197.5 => 55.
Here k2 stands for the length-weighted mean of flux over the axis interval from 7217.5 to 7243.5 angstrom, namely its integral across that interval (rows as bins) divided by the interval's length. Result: 15.0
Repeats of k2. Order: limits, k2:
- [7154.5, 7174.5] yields 13.9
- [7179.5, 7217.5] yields 14.6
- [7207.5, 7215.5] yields 14.8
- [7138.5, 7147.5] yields 14.2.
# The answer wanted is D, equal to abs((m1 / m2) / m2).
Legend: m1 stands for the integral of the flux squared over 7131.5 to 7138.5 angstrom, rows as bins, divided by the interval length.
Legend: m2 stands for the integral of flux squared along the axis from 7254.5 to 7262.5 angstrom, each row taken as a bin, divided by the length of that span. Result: 0.0031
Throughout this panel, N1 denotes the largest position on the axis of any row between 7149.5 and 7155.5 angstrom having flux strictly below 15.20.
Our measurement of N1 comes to 7155 angstrom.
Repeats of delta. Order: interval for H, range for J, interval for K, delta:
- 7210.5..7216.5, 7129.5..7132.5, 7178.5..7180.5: 1.4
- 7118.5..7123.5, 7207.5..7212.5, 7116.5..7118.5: 0.6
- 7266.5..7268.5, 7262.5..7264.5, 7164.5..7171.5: -2.1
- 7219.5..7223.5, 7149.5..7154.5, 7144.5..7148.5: 0.1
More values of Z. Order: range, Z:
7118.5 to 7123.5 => 7120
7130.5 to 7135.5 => 7131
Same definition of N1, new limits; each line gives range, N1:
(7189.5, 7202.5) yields 7202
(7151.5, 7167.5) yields 7167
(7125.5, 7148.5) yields 7148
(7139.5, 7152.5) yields 7152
